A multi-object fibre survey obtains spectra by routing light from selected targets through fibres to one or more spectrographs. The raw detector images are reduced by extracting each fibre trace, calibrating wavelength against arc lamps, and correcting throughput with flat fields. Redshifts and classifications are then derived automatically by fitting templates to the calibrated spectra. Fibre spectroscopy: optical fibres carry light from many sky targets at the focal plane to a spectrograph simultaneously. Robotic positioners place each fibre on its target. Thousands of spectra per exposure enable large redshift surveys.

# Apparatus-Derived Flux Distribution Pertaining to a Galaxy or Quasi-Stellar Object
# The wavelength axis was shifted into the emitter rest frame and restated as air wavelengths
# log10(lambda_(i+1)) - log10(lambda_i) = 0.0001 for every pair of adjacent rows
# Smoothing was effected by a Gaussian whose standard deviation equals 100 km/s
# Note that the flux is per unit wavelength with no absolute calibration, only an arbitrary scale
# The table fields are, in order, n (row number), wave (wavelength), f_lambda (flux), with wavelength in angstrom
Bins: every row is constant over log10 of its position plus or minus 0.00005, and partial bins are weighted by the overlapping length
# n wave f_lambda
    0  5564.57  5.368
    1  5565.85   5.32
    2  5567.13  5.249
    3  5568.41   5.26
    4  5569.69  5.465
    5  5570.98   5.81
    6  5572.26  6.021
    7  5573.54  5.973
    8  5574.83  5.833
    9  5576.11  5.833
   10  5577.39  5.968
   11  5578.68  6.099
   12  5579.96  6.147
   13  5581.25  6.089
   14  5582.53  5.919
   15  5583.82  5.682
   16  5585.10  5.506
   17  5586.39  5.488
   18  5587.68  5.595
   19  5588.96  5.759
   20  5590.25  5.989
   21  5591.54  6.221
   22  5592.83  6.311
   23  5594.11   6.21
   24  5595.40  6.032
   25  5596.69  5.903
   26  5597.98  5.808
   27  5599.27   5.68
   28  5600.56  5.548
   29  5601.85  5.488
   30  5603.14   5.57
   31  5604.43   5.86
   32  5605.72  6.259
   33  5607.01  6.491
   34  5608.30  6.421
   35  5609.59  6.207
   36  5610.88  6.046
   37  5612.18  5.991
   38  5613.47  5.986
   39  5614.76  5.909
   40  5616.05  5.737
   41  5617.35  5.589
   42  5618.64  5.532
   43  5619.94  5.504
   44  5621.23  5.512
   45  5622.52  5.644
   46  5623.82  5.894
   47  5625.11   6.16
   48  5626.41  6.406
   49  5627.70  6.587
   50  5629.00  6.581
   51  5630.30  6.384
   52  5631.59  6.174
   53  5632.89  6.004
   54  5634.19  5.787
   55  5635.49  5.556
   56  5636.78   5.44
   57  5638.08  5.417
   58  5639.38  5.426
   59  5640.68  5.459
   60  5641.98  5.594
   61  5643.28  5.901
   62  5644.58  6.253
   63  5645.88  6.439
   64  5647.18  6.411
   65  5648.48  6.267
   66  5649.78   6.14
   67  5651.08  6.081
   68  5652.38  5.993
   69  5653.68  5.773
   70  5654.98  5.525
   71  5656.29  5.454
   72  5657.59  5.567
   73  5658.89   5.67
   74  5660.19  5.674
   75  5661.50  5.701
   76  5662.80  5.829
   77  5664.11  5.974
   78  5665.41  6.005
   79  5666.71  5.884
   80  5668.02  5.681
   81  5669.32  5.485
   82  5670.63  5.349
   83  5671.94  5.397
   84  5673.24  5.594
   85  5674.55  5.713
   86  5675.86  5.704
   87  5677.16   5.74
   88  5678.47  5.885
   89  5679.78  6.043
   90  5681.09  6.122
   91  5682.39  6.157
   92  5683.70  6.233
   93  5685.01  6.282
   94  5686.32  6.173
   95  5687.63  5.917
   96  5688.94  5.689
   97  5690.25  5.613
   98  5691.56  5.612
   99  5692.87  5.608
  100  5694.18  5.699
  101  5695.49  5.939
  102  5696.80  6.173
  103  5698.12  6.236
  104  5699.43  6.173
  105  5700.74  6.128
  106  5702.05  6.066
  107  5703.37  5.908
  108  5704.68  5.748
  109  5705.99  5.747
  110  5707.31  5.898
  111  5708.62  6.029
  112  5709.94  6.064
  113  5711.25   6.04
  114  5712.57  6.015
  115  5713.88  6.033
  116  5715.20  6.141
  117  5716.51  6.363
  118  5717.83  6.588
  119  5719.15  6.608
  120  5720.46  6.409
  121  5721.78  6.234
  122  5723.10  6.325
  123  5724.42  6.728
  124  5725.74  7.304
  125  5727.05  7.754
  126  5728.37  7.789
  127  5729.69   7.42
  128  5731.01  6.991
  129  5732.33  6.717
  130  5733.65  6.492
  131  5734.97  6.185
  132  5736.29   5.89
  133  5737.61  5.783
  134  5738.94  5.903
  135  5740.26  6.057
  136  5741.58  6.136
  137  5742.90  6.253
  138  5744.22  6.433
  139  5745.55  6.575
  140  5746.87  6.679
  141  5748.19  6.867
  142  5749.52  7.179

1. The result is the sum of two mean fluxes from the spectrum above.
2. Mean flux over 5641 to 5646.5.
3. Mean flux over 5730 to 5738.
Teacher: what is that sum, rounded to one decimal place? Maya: 12.4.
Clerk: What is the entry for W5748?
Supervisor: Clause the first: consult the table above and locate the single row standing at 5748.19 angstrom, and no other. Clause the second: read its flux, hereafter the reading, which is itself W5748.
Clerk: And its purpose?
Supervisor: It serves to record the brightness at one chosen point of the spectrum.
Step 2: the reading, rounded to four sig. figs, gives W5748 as 6.867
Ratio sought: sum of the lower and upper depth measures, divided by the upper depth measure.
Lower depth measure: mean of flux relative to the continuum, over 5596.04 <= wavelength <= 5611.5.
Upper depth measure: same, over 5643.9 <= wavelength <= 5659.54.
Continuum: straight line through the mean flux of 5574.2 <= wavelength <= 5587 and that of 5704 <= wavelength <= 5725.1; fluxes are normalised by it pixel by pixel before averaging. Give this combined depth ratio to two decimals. 2.02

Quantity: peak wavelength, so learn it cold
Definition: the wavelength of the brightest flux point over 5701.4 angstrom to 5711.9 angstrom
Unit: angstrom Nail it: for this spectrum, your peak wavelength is 5702.05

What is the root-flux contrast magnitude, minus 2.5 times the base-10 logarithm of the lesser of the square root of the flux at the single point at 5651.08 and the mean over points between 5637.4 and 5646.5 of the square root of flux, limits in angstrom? -0.95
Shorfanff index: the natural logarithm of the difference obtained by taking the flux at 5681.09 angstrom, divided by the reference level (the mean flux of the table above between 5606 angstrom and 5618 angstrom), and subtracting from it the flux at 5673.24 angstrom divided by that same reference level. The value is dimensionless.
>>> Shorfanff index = -2.44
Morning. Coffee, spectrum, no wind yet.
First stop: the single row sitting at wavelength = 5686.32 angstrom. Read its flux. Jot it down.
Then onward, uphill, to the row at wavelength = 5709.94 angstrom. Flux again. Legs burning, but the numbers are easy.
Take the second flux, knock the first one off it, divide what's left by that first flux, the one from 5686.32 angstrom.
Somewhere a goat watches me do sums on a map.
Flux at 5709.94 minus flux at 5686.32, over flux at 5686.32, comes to -0.018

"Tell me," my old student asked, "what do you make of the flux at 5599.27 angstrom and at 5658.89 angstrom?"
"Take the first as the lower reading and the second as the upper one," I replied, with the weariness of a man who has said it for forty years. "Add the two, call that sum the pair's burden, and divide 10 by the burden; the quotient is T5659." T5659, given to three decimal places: 0.881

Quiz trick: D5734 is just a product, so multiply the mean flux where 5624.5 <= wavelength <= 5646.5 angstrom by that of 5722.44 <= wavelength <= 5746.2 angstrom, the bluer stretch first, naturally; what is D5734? 39.4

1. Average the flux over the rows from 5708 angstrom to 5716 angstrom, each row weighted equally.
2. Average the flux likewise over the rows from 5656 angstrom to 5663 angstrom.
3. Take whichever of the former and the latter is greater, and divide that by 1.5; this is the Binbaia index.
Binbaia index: 4.04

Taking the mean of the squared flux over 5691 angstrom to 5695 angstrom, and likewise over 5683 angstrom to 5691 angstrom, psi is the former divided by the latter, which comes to 0.89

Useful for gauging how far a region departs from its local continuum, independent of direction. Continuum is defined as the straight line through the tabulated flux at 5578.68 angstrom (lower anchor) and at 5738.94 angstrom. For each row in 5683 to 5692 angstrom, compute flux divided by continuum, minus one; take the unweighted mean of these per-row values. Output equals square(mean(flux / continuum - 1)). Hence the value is 0.0000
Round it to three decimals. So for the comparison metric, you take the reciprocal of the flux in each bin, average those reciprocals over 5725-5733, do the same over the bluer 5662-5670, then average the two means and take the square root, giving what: 0.393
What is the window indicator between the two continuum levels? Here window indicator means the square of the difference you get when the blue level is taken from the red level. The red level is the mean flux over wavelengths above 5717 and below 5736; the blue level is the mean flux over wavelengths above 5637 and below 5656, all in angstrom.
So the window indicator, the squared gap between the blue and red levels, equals 0.84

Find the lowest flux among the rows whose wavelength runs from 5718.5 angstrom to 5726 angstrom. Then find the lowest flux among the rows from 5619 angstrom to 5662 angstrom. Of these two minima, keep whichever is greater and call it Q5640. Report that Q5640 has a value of 6.23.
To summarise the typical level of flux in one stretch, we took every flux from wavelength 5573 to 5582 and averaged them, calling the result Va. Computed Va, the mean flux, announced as 5.99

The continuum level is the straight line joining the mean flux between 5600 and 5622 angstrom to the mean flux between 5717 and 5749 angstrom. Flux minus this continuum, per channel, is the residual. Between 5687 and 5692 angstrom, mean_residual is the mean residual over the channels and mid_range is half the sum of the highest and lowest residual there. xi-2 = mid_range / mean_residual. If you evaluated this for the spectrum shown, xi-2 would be 0.91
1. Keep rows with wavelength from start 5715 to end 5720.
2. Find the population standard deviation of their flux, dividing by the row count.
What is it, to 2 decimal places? 0.19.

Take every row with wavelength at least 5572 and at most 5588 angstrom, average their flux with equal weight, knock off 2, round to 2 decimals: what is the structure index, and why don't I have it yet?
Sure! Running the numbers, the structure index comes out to 3.86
